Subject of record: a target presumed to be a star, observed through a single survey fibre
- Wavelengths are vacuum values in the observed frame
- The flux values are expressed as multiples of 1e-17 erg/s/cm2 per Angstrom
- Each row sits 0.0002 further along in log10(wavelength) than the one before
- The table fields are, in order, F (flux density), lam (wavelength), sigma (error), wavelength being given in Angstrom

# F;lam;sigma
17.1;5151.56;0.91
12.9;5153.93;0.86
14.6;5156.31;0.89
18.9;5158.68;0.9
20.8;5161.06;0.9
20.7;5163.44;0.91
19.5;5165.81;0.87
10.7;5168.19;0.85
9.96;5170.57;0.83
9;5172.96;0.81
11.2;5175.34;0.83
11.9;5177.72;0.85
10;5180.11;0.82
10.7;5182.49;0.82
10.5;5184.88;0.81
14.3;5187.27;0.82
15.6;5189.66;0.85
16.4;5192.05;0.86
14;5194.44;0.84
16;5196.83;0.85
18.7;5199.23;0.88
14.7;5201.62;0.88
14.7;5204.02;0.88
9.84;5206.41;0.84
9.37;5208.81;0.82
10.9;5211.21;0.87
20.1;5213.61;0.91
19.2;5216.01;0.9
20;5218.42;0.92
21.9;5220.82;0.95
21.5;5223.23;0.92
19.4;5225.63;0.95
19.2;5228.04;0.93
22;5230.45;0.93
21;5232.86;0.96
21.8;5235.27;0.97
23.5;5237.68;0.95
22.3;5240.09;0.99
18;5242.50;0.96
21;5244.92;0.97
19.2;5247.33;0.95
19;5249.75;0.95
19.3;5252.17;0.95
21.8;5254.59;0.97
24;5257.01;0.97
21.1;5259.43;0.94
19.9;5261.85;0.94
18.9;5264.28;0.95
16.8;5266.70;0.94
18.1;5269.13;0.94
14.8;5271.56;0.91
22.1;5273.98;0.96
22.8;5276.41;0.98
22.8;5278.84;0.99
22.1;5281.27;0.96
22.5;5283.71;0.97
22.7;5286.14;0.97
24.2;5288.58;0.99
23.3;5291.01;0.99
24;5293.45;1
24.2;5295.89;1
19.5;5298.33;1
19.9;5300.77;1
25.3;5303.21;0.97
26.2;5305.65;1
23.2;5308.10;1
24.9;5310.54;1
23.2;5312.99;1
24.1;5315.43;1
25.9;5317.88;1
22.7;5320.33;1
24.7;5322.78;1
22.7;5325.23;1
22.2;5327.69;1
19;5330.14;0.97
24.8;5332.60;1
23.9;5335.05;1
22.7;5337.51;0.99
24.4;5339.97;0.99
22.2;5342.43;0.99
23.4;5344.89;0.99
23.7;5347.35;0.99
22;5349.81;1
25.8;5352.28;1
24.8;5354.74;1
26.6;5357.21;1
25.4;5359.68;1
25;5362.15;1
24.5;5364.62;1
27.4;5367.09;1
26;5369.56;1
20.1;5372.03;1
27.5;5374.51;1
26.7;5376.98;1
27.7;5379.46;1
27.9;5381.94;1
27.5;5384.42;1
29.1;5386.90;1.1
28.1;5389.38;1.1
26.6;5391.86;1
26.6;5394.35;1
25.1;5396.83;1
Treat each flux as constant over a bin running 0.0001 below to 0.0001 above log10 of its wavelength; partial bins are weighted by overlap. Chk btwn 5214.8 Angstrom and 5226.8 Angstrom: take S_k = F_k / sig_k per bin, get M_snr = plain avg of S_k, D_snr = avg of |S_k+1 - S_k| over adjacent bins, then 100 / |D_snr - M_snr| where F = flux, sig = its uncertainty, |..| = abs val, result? 4.8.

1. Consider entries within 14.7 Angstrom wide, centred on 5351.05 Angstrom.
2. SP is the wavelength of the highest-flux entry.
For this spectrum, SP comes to 5357.21 Angstrom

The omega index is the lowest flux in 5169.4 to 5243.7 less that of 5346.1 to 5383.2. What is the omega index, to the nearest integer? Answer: -11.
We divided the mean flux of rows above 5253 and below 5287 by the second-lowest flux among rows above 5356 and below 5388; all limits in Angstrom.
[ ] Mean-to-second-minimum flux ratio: 0.85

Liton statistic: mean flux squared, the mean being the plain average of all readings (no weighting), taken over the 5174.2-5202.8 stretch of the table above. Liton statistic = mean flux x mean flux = 187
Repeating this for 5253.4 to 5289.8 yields 440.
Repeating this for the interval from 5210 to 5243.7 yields 402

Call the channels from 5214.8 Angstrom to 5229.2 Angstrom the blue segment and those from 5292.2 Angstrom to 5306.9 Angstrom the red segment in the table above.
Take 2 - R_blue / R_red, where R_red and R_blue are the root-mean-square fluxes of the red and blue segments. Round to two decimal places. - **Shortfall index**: 1.13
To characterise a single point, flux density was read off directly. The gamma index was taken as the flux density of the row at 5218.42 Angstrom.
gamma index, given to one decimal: 20.0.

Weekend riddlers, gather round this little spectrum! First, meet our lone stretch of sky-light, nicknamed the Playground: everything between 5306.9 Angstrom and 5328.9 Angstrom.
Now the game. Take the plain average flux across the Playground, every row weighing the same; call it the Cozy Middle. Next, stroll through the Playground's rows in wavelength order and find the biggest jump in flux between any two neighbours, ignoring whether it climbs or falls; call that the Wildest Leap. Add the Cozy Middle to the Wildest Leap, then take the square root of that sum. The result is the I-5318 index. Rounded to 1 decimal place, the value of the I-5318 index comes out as 5.2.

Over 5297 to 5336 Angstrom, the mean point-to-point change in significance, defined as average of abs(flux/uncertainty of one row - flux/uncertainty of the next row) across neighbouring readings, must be 2.1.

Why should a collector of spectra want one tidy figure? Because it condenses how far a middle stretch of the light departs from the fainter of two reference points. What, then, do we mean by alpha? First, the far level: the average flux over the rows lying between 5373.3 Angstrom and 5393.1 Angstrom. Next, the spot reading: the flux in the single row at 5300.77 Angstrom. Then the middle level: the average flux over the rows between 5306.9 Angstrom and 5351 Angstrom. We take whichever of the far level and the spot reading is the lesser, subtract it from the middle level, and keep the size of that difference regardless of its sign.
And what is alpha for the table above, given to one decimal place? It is 3.4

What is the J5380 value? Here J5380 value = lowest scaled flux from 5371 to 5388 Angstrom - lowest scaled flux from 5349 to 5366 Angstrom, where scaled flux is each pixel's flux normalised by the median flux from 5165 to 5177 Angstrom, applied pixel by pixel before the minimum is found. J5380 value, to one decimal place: -0.2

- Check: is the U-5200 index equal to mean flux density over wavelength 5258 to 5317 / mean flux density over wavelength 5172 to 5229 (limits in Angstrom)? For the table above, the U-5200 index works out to 1.5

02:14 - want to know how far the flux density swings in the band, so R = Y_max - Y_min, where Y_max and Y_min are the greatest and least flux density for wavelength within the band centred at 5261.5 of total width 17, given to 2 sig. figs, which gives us 7.2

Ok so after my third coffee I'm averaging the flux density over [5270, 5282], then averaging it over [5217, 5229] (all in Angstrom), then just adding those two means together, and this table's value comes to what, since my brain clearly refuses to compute 41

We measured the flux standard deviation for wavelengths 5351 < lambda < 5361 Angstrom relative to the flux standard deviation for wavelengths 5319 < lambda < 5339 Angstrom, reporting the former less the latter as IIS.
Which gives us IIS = -1.1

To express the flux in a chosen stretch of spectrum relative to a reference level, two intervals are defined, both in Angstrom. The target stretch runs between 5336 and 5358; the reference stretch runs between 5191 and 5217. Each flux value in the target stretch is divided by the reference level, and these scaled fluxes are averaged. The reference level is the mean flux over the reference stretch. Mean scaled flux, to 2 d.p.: 1.61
